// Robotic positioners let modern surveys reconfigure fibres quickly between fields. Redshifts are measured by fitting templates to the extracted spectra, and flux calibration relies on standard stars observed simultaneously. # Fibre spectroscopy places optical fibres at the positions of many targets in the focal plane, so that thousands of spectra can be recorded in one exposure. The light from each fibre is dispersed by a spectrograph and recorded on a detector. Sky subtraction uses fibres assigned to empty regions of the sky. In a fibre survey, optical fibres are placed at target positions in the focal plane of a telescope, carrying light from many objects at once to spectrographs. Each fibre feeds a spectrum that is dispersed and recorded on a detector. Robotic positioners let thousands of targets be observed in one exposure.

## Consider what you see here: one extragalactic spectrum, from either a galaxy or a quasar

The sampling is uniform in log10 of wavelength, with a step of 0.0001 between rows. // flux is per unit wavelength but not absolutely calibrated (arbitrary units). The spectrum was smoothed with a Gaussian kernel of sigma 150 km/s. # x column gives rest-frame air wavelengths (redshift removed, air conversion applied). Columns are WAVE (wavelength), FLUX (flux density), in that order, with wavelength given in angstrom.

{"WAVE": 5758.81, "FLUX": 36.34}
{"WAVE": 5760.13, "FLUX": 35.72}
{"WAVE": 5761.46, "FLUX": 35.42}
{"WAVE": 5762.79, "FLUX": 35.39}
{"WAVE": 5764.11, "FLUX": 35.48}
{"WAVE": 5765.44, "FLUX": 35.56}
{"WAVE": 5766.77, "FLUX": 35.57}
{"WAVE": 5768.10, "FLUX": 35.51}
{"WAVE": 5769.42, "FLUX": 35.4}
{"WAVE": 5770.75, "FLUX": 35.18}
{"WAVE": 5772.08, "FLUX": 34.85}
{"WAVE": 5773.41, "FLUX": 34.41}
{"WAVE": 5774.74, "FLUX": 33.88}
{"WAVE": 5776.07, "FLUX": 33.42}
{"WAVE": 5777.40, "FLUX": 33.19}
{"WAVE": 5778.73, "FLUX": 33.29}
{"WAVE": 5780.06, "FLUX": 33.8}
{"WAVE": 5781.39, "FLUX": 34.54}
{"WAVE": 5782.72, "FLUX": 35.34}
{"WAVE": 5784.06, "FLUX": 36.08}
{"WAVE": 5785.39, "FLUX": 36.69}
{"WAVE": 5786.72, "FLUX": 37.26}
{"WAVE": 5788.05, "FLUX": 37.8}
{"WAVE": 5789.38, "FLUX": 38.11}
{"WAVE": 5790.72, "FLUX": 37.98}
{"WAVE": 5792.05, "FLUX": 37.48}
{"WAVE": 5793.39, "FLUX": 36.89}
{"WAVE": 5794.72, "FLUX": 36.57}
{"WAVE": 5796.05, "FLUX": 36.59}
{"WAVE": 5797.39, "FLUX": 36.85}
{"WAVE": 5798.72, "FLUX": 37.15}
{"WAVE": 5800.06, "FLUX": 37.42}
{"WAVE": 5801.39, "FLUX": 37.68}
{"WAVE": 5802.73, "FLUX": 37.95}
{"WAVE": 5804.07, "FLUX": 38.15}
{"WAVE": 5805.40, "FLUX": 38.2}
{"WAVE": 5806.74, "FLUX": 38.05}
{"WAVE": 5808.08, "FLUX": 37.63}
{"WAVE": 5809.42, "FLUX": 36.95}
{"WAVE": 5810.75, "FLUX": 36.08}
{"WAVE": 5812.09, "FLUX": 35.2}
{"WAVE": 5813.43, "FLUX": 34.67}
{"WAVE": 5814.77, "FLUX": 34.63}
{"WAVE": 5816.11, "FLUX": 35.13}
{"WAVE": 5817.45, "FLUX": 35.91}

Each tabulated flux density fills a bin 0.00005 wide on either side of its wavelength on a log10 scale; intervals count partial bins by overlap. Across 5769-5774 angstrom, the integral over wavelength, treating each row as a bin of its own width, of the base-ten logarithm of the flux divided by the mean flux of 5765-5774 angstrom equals -0.017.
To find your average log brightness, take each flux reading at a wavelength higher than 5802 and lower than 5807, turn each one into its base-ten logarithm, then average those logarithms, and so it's 1.58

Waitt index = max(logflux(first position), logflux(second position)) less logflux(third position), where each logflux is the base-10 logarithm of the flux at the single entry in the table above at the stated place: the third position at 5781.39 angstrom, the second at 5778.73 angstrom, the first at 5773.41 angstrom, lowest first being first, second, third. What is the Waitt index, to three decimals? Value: -0.002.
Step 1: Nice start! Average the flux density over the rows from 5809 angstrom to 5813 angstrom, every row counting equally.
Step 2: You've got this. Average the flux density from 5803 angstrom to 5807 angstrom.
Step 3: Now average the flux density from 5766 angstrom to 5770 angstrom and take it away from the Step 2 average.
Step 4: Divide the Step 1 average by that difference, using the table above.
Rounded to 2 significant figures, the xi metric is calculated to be 14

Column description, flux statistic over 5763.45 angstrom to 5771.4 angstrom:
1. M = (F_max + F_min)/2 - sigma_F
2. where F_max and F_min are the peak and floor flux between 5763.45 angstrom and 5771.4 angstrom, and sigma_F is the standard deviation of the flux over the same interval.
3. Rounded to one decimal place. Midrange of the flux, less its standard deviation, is 35.2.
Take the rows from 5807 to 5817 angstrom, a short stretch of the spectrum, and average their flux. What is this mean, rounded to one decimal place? 35.8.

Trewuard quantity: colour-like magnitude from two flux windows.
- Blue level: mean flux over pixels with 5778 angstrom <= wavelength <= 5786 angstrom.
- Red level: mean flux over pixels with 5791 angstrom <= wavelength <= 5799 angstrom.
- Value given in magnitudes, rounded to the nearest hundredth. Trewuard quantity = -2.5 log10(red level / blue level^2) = 3.80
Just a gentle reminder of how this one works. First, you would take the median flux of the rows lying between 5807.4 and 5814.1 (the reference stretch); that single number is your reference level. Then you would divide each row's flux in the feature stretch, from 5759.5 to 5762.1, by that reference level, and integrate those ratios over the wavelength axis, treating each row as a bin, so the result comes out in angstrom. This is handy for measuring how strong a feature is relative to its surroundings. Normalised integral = 3 angstrom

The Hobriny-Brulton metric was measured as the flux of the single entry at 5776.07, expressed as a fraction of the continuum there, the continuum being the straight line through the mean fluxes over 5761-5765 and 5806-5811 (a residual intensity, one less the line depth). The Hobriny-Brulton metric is 0.93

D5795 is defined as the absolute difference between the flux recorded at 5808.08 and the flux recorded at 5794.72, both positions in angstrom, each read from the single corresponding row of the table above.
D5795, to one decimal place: 1.1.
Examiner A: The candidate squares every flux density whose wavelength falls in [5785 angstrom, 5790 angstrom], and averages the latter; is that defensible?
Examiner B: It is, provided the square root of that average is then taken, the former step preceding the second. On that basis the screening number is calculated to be 37.5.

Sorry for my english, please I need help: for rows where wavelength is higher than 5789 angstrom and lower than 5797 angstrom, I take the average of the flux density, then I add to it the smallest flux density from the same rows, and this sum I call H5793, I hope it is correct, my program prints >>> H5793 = 73.8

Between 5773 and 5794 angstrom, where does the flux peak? 5789.38 angstrom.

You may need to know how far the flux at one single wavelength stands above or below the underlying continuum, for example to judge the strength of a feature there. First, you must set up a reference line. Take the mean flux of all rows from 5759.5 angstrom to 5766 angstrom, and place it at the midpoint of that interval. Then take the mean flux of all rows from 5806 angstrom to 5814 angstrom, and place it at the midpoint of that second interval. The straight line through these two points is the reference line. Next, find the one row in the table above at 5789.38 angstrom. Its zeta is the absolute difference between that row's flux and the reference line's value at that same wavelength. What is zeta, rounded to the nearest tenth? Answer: 2.1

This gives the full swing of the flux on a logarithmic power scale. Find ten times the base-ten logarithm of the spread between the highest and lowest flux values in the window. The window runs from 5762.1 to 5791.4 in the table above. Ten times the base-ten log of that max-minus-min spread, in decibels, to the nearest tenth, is 6.9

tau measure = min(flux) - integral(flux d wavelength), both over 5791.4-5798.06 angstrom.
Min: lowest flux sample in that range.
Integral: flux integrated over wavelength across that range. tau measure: -209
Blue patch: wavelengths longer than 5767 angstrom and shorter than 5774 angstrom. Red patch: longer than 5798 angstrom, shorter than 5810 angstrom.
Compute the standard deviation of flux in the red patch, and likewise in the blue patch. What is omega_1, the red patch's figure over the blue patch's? 1.0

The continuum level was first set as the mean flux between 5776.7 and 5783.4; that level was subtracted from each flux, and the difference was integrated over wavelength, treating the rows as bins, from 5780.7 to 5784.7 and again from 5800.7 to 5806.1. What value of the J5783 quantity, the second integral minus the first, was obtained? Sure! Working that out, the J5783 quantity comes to 16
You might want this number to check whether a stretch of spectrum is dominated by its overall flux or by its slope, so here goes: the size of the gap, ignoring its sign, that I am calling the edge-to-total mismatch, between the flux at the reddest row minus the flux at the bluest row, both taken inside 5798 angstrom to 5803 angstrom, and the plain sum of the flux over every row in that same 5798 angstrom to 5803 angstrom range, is 149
